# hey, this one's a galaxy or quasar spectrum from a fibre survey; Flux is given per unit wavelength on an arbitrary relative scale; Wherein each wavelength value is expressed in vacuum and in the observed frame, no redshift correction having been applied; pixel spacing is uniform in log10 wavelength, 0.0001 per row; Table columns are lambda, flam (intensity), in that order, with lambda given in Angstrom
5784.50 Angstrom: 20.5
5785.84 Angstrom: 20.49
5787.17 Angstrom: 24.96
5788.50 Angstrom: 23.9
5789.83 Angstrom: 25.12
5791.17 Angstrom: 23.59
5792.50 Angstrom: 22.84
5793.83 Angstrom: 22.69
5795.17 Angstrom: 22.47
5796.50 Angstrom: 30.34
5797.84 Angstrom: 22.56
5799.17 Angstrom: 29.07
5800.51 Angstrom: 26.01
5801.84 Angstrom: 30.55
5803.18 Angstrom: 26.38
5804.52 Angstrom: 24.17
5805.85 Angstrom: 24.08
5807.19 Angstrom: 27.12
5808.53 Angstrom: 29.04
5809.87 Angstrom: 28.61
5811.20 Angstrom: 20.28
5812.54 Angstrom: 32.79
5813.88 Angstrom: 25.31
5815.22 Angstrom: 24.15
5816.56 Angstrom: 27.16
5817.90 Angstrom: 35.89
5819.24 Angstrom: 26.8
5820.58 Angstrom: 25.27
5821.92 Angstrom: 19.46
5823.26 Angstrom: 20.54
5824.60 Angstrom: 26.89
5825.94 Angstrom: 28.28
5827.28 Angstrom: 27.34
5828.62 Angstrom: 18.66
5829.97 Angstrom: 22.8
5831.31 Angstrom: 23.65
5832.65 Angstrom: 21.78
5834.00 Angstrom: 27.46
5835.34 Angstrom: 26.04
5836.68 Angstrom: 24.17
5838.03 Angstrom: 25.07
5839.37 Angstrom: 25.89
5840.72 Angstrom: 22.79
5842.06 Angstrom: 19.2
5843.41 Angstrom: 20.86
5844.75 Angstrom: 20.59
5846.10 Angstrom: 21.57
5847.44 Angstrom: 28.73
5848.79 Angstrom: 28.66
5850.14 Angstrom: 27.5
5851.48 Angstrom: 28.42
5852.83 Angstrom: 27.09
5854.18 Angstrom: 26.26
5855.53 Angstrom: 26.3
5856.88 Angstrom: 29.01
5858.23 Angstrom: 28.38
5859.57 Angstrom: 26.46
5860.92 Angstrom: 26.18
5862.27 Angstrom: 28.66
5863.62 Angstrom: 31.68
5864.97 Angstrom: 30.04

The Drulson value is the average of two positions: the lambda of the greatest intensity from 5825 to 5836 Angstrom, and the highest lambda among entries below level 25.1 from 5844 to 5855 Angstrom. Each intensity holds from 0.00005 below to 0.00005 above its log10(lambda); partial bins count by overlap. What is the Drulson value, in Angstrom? 5836.0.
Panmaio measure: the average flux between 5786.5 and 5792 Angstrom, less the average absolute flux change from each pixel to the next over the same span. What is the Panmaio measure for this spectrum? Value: 23.1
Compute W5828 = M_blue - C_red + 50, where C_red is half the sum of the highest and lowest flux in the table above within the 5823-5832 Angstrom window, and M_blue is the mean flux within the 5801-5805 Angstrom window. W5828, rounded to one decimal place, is 53.6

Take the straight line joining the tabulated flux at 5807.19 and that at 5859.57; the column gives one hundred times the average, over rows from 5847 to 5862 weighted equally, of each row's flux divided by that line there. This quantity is 104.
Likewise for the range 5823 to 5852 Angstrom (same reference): 91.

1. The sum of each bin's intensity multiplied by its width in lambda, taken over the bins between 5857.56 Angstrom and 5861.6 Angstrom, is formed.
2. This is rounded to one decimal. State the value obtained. 109.3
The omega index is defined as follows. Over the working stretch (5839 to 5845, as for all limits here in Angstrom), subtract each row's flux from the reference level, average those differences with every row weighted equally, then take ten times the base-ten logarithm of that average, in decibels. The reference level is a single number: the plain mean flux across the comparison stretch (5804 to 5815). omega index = 7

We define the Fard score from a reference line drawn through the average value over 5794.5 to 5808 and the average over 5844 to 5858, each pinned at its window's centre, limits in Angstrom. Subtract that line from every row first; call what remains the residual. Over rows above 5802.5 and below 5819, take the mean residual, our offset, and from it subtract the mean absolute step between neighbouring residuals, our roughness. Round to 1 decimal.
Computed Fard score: -3.7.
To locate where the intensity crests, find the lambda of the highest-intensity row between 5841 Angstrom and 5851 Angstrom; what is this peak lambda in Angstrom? 5847.44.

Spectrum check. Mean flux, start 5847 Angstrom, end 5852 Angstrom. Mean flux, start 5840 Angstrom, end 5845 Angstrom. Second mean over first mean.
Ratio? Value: 0.74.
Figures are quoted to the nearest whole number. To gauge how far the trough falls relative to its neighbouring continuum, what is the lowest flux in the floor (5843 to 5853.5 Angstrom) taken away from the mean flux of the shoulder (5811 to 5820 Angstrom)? 7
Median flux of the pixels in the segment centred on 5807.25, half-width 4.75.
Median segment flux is 26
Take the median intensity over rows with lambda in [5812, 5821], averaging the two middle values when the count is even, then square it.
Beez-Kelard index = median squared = 718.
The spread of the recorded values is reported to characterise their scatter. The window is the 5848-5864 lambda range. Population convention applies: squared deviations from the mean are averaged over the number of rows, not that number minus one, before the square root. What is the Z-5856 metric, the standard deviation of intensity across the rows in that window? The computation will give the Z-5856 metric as 1.5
